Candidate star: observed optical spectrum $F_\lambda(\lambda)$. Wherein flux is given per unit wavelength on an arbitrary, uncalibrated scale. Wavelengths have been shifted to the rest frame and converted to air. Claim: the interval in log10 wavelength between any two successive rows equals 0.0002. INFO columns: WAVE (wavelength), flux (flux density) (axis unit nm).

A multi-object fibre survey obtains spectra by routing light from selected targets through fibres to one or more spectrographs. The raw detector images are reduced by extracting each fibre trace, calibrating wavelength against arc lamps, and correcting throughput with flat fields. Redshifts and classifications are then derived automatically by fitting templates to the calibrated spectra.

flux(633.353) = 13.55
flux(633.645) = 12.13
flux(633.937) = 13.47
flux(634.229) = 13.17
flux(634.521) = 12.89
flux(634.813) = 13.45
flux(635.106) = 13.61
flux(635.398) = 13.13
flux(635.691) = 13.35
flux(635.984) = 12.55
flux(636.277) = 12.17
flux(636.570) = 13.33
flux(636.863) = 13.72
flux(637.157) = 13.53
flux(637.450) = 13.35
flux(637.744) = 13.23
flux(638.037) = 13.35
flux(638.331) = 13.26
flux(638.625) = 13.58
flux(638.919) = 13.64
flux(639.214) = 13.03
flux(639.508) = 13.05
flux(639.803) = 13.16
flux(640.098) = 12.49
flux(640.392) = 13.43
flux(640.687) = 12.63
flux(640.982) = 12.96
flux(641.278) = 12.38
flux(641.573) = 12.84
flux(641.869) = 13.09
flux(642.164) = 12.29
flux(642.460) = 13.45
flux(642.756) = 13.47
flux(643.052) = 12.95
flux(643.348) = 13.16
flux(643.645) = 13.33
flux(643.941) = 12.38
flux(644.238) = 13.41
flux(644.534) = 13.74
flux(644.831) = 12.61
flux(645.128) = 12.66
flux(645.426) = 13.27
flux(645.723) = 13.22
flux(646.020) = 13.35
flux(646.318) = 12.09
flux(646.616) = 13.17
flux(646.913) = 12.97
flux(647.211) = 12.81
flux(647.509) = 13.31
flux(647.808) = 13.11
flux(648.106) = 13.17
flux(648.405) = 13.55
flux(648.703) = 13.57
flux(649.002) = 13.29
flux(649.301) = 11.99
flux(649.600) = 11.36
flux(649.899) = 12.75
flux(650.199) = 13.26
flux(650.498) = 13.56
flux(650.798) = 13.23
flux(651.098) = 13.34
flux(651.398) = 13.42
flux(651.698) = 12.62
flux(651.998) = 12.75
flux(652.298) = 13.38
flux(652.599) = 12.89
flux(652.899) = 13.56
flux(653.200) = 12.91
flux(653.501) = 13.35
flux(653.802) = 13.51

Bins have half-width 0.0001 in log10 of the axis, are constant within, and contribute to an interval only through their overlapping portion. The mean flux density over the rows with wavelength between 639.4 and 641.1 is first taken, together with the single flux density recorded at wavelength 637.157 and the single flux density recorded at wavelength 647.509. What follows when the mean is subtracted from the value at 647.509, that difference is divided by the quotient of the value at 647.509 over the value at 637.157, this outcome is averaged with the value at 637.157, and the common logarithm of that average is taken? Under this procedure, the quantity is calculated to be 0.842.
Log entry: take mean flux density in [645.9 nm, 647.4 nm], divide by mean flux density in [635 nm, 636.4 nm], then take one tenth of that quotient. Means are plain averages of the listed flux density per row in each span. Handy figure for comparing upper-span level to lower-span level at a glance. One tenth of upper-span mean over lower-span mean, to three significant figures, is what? 0.0994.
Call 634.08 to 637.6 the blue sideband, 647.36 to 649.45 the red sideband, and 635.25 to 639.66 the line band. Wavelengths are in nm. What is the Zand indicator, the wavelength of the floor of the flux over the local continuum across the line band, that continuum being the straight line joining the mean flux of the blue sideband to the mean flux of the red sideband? 636.277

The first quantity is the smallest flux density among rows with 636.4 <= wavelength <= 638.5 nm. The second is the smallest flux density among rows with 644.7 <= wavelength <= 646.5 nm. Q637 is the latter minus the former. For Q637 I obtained -1.14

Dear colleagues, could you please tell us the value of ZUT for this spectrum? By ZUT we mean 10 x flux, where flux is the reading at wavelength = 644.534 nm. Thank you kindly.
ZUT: 137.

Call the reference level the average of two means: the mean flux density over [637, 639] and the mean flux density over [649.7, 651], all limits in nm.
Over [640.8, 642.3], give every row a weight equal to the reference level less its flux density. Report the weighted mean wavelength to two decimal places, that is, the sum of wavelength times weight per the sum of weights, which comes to 641.64 nm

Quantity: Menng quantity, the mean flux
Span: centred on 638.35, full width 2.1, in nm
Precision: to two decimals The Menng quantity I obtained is 13.35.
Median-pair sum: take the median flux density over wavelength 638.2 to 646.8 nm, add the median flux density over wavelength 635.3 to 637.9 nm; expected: 26.49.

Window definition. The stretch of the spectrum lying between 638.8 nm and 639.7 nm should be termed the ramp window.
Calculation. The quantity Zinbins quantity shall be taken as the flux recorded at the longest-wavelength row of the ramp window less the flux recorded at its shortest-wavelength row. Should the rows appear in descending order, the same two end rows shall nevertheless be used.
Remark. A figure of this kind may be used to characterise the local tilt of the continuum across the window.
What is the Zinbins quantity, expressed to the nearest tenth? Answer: -0.6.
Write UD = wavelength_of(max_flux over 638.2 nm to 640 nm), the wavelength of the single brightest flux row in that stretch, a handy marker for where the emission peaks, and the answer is 638.919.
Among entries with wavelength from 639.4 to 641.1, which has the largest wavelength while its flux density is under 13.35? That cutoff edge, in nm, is 640.982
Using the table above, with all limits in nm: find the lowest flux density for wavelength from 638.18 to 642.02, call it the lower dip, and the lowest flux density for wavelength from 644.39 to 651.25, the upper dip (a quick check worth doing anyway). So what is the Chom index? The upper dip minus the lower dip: -1.0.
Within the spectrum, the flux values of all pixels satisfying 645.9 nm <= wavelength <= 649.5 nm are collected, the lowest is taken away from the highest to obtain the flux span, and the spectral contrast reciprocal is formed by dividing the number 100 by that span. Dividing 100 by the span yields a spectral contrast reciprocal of 63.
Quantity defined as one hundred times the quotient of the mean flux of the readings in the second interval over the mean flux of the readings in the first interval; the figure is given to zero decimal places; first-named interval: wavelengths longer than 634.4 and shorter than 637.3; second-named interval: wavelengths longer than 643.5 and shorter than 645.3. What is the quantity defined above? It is 99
